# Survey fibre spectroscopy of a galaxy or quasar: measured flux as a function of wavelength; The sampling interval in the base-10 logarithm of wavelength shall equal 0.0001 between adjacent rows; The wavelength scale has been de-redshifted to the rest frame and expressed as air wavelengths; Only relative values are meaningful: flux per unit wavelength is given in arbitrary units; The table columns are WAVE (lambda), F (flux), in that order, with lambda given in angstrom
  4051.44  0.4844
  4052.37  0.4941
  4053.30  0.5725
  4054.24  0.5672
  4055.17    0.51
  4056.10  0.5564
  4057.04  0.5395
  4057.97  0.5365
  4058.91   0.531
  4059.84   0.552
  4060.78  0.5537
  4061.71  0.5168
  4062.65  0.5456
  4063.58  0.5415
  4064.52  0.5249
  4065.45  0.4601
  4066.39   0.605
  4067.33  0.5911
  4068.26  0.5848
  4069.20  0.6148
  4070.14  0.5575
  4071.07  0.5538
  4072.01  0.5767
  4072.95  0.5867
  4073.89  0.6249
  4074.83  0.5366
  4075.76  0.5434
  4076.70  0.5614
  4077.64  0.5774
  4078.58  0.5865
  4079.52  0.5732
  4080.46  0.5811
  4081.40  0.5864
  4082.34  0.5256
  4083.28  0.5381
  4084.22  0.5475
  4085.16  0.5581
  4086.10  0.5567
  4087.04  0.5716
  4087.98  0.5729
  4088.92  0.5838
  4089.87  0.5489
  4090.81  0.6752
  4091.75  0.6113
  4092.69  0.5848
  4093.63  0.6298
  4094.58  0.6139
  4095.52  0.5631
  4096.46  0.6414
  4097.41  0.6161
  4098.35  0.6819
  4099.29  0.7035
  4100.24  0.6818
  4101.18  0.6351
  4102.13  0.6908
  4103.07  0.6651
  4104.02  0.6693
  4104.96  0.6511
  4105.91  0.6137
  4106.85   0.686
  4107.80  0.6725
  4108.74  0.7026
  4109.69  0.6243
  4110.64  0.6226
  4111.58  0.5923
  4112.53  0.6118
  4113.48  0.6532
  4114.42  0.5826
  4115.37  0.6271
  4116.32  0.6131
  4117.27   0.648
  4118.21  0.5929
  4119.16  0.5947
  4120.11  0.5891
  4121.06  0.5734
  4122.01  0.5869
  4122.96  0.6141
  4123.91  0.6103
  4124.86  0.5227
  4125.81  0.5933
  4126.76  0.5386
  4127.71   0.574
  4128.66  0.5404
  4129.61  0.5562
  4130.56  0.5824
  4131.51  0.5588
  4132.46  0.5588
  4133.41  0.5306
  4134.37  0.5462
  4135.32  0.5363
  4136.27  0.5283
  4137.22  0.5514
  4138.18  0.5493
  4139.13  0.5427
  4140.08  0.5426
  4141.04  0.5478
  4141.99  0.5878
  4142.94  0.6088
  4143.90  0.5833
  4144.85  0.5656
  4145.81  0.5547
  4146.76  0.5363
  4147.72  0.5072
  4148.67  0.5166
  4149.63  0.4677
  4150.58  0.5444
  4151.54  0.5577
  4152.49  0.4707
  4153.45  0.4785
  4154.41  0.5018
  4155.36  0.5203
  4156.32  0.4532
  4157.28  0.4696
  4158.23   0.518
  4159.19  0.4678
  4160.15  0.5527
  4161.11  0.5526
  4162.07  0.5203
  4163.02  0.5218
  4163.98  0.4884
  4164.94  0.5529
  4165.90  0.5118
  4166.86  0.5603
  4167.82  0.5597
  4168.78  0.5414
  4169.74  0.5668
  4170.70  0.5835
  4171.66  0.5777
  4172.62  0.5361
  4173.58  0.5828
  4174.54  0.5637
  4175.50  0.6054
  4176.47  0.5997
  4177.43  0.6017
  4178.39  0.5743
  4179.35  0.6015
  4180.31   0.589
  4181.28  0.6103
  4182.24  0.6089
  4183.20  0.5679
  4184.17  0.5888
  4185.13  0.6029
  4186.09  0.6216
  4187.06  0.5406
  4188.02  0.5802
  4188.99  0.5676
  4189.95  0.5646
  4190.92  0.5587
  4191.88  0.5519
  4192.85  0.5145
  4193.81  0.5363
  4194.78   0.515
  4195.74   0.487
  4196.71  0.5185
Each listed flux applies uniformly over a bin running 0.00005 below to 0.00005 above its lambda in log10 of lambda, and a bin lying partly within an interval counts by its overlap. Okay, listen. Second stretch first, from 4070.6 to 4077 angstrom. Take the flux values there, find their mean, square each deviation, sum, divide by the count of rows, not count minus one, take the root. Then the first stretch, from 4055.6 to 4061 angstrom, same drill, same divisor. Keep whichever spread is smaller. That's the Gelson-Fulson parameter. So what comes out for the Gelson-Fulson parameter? 0.010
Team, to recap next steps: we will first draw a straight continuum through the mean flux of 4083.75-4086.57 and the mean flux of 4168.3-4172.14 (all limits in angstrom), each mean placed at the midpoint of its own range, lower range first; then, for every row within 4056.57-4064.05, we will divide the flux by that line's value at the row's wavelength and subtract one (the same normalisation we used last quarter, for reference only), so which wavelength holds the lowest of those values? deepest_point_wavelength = 4061.71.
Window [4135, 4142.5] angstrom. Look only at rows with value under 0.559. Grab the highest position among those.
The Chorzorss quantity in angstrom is 4141.04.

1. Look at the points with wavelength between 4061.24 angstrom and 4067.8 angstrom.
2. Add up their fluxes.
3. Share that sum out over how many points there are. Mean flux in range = 0.54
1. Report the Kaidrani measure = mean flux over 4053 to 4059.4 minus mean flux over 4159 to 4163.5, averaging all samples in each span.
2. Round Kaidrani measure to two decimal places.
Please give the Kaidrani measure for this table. 0.02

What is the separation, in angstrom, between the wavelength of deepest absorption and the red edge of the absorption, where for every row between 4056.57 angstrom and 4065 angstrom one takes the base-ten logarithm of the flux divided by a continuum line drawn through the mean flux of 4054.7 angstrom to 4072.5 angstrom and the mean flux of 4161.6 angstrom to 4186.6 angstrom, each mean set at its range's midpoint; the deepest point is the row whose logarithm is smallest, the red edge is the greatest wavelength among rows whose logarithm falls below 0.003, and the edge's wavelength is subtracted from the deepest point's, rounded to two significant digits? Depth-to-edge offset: -2.8 angstrom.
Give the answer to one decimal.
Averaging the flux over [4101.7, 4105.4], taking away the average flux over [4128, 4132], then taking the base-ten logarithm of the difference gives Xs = -1.0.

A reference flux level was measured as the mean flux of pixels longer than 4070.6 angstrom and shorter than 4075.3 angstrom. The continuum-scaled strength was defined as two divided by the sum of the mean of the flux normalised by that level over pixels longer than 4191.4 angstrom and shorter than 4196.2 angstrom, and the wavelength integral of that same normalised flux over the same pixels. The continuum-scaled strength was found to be 0.38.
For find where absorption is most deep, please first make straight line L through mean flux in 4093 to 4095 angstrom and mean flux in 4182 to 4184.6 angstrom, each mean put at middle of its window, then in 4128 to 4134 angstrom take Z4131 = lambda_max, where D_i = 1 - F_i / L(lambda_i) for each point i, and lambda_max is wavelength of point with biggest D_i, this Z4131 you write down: 4133.41 angstrom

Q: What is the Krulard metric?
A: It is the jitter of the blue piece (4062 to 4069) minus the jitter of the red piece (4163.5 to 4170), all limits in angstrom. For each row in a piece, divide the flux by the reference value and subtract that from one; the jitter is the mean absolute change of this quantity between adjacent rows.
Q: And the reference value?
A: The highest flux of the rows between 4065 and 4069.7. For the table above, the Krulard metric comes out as 0.014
